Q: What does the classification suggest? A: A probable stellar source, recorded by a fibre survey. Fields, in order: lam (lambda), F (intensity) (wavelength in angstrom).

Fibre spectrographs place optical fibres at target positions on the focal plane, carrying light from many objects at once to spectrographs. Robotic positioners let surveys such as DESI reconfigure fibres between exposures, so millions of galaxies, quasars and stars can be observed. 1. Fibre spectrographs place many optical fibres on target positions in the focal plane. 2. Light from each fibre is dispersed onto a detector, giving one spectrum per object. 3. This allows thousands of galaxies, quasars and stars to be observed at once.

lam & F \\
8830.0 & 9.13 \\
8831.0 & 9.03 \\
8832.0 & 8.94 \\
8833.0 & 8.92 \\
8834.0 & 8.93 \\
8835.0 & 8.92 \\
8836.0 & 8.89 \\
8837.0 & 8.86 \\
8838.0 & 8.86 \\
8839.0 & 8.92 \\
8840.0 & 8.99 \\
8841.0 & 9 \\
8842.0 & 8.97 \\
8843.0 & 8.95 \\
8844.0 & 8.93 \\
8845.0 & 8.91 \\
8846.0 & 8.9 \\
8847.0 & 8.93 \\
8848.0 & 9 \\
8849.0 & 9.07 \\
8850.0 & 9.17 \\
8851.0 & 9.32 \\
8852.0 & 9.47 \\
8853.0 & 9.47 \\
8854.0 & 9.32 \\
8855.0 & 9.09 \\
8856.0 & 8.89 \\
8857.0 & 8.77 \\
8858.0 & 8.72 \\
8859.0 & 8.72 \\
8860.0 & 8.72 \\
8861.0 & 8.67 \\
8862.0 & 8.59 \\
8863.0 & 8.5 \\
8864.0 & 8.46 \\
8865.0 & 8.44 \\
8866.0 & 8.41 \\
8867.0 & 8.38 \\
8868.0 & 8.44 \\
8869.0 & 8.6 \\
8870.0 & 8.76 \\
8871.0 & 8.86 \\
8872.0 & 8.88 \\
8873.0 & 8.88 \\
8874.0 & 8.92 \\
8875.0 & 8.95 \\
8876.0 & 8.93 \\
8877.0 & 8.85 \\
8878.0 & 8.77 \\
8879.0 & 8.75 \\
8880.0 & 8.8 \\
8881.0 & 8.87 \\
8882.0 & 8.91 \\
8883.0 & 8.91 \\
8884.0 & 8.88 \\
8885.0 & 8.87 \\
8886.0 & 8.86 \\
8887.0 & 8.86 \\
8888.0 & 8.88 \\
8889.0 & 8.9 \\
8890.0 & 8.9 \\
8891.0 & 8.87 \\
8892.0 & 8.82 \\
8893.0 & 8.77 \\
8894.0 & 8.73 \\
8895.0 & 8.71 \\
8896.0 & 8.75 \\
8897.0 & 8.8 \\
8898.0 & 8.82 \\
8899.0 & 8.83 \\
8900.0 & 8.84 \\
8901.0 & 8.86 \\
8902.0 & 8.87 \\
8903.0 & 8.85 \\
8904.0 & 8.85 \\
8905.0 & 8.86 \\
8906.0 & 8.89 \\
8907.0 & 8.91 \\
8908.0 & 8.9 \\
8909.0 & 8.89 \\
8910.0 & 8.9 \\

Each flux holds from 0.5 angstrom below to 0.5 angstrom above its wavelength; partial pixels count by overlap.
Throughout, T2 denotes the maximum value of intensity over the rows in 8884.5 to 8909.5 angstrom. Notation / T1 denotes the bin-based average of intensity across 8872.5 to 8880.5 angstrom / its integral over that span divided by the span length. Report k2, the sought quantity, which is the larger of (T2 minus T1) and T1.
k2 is 8.856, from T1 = 8.86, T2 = 8.91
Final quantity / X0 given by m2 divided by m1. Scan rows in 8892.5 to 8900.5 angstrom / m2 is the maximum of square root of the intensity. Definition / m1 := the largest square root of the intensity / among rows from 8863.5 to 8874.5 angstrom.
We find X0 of 1.00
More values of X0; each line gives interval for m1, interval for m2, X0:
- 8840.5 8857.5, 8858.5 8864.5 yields 0.96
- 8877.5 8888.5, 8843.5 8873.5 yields 1.03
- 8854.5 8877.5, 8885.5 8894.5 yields 0.99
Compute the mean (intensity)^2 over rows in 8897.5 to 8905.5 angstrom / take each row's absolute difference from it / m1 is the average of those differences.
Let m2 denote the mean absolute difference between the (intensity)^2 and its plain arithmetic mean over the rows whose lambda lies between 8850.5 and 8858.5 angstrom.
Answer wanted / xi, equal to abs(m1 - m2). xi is 5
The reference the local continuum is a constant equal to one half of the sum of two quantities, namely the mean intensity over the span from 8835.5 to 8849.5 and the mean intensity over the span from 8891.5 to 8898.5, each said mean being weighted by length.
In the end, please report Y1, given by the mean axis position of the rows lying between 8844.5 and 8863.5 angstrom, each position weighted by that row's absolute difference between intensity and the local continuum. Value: 8854.3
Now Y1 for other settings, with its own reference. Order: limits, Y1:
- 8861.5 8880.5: 8867.3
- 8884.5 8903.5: 8894.2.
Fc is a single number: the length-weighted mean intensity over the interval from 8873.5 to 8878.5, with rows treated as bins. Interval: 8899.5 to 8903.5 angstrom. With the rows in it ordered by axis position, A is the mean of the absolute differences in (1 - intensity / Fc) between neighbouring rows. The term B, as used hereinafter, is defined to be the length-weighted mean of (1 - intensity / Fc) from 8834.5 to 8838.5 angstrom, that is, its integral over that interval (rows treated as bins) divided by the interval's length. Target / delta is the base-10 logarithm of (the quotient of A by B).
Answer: 1.0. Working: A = 0.0019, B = 0.000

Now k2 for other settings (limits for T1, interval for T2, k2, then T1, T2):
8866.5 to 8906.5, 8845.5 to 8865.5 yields 8.818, 8.82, 9.47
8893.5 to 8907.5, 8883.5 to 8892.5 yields 8.826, 8.83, 8.9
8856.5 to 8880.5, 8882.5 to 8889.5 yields 8.699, 8.70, 8.91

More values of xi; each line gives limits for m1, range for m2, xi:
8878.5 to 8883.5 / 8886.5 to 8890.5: 1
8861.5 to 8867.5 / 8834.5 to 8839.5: 0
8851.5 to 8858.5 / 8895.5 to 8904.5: 4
